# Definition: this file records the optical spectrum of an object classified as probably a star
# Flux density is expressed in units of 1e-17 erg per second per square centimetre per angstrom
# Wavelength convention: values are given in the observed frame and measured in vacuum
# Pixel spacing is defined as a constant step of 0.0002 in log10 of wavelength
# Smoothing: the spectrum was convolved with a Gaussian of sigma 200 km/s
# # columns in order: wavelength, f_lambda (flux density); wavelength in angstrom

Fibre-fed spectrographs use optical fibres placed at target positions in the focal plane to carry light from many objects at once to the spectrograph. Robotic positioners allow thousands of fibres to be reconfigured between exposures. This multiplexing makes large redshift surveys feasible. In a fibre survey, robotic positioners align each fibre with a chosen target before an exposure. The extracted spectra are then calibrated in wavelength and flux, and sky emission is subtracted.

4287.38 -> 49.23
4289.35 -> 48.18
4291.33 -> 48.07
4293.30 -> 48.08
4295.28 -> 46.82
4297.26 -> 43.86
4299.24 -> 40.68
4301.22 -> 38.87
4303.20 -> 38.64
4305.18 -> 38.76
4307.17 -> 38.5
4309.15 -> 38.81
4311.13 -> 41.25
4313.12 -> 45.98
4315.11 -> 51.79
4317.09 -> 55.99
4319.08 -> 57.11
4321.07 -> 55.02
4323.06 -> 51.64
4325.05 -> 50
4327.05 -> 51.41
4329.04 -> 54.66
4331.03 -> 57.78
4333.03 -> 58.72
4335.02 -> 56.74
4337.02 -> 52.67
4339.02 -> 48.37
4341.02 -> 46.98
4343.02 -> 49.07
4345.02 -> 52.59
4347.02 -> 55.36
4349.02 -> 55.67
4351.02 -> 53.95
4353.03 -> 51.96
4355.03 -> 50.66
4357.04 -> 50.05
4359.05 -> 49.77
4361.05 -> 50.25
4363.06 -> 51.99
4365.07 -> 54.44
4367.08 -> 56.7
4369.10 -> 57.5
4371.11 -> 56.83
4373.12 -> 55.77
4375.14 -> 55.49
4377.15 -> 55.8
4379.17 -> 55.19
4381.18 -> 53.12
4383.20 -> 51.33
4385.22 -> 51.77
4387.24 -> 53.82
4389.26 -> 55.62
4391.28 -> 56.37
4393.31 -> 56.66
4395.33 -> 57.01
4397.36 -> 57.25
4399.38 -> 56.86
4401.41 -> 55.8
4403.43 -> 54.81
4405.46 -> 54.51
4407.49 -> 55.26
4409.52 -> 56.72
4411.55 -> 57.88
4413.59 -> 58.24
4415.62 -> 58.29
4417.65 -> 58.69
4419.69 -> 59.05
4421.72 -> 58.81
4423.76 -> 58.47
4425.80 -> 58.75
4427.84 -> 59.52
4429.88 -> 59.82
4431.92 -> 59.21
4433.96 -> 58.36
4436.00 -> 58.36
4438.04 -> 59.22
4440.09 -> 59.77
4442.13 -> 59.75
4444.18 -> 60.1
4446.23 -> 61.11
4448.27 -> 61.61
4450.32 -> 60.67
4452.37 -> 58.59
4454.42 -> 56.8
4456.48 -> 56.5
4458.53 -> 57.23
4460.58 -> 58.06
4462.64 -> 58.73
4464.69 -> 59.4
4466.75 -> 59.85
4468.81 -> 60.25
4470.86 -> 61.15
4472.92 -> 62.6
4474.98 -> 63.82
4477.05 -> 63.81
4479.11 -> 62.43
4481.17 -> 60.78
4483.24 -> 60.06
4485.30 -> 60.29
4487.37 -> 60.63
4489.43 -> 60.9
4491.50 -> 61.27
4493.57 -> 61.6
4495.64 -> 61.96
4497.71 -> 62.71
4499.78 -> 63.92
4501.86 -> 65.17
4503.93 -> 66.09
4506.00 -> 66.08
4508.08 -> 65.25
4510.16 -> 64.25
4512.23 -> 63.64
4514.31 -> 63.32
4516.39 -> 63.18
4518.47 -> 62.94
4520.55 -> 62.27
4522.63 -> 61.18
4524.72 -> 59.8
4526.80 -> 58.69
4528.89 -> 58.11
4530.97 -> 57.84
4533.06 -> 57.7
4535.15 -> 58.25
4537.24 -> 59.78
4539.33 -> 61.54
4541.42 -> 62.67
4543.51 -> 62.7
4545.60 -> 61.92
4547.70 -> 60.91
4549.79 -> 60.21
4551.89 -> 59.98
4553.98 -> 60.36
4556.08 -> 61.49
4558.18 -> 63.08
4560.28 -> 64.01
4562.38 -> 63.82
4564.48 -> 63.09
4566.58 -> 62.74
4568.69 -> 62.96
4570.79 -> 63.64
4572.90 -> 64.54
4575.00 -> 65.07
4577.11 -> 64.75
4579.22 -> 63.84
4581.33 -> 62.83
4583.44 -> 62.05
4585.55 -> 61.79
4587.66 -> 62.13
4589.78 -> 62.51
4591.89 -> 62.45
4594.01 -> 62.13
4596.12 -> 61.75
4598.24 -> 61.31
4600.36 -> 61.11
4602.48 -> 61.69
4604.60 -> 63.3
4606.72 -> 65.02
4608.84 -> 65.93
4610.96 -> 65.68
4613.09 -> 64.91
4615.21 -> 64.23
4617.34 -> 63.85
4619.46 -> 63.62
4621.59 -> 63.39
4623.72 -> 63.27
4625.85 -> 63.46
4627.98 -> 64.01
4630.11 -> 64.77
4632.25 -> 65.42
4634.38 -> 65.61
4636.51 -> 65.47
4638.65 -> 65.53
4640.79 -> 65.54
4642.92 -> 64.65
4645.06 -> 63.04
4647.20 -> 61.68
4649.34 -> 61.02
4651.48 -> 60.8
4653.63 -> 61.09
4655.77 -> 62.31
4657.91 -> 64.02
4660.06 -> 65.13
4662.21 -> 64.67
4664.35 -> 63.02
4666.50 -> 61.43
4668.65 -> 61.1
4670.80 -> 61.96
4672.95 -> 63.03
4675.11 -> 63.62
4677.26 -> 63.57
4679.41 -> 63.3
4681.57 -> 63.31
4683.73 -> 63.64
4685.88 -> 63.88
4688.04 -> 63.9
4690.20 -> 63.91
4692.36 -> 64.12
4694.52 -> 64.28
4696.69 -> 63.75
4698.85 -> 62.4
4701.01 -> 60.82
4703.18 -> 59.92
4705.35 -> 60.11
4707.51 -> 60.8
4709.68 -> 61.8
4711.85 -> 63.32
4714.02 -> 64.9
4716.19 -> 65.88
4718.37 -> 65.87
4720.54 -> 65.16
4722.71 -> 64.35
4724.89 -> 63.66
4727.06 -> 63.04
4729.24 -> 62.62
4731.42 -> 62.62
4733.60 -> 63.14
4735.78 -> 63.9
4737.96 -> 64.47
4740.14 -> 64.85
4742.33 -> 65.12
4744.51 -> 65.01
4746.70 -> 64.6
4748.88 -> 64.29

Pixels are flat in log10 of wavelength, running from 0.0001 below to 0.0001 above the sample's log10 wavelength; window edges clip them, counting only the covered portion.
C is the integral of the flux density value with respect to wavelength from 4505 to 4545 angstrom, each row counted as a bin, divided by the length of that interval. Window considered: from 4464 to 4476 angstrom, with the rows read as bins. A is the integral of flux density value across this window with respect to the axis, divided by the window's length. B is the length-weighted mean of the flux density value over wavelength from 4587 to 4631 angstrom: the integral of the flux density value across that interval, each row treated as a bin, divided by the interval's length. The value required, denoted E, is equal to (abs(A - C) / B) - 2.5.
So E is -2.50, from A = 61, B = 63.4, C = 61.5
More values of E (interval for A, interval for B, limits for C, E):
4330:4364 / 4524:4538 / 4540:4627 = -2.32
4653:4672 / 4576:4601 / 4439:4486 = -2.46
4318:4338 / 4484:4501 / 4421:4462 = -2.43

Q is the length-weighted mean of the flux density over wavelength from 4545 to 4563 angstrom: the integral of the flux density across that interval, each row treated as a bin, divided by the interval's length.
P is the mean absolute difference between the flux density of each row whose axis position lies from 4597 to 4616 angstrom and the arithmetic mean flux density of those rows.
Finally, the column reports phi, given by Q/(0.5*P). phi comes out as 76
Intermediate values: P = 1.6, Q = 61.7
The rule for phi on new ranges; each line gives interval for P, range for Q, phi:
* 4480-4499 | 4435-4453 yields 179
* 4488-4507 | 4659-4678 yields 70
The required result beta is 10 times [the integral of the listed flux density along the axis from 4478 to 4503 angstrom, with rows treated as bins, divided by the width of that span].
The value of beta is 618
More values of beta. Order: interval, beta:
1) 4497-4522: 640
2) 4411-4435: 588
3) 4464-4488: 613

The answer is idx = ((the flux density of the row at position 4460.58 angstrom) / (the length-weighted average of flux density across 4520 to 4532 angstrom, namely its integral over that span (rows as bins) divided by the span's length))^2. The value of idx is 0.95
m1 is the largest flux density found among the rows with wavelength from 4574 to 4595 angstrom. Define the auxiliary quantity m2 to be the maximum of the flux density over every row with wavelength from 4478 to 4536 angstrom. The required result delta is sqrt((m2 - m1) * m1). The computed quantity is 8.1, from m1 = 65.07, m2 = 66.09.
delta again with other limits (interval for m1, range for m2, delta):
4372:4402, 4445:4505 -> 22.5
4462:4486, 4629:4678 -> 10.7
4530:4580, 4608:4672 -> 7.5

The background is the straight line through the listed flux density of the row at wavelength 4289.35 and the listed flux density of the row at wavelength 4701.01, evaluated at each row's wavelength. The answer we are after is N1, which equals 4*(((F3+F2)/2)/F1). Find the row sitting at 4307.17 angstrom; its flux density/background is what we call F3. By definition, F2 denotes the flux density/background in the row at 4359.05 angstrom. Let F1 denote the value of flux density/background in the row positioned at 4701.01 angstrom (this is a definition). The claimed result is 3.56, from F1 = 1.00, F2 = 0.99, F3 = 0.79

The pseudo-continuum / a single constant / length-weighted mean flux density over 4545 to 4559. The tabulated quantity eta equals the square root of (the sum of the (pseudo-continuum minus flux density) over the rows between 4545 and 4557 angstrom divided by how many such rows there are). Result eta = 0.5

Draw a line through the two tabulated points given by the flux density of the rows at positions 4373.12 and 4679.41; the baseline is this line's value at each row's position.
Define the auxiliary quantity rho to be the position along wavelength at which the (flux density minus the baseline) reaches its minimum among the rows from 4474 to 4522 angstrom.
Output 4483.24 angstrom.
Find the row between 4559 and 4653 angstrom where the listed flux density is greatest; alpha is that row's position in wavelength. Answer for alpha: 4608.84 angstrom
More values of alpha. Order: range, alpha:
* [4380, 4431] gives 4429.88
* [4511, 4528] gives 4512.23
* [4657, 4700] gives 4660.06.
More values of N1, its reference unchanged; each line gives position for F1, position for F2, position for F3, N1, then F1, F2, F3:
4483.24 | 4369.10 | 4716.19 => 3.99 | 1.11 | 1.14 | 1.07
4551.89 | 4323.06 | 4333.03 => 4.19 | 1.07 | 1.05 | 1.19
